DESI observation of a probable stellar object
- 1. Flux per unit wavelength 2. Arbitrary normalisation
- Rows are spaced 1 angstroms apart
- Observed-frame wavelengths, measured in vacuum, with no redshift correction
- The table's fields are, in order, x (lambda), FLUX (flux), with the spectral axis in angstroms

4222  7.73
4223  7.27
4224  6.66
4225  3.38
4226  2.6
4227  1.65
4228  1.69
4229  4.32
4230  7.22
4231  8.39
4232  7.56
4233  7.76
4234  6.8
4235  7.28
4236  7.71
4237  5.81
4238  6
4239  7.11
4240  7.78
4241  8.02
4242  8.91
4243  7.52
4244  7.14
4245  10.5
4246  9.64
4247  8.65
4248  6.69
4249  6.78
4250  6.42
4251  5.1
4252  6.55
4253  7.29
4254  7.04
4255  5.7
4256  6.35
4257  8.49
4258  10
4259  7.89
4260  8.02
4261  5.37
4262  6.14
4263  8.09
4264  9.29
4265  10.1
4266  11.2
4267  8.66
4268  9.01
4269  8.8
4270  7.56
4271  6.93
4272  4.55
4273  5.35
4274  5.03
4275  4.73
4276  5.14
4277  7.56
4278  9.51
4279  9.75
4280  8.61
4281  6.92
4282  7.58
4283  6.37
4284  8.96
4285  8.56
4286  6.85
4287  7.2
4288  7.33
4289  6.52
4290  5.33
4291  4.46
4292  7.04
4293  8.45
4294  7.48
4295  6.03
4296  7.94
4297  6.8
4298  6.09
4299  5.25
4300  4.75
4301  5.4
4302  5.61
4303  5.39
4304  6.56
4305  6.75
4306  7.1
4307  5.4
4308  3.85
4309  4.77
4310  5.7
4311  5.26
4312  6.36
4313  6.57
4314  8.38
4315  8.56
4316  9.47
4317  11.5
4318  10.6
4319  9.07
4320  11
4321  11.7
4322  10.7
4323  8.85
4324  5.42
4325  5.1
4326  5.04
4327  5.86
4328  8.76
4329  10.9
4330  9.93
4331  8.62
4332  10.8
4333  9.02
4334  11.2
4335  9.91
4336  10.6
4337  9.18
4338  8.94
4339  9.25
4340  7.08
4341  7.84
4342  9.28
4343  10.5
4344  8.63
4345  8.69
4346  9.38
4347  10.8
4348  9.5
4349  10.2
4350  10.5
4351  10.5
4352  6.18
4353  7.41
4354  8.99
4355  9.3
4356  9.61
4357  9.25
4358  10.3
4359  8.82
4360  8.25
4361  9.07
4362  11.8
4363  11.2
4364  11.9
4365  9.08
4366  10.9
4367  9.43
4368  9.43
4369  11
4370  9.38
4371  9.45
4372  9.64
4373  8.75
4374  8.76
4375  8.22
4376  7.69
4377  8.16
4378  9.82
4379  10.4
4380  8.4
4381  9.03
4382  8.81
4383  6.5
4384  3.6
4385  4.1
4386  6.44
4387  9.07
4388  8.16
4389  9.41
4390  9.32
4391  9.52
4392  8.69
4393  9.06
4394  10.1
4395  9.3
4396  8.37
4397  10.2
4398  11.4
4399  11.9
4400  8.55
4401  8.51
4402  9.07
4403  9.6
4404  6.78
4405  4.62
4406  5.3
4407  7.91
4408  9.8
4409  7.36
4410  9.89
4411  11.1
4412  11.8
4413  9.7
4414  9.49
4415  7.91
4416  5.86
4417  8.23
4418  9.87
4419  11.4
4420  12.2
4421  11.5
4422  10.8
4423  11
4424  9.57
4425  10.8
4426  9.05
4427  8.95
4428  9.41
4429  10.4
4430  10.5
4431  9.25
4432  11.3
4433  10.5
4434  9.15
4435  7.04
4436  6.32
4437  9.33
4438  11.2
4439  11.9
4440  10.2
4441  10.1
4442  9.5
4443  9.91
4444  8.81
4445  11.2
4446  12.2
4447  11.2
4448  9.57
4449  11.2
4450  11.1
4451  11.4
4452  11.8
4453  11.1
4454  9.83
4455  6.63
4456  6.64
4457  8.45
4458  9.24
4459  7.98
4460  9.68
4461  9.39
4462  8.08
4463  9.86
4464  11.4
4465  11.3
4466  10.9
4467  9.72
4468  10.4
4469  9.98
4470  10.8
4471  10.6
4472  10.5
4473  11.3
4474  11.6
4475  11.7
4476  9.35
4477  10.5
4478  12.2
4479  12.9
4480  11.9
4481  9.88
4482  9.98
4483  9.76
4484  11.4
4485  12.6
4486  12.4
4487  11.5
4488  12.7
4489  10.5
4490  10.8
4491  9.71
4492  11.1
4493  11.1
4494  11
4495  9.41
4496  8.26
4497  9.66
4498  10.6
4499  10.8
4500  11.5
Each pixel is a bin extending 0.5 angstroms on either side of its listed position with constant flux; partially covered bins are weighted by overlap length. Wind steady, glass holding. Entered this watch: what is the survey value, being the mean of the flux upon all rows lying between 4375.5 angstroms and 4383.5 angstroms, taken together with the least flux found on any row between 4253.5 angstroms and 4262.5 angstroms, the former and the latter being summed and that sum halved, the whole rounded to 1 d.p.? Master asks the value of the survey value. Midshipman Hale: 7.0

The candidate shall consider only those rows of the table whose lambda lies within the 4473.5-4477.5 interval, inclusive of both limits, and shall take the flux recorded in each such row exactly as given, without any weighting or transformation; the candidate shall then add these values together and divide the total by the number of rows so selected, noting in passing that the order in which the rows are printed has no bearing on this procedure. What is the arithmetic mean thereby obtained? 10.8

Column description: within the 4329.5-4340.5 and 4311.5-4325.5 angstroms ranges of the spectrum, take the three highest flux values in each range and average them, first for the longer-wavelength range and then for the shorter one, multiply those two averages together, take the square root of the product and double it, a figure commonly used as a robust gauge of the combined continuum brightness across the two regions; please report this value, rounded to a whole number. 22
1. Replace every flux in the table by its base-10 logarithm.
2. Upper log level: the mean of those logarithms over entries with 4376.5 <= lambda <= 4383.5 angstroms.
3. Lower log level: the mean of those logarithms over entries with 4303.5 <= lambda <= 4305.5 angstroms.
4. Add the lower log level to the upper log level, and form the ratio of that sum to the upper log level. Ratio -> 1.88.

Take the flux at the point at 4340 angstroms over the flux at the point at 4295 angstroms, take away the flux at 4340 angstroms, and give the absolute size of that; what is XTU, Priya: 5.9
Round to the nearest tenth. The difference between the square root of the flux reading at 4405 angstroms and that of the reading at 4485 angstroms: -1.4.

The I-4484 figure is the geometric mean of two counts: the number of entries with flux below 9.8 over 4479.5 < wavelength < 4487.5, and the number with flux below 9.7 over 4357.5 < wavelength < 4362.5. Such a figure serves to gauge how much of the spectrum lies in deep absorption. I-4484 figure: 1.7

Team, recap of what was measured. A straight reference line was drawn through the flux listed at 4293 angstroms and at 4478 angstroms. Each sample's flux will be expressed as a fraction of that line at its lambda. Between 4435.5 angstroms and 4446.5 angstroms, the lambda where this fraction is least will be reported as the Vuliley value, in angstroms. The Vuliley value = 4436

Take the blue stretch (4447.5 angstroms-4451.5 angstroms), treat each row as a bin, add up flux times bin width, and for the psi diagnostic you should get 43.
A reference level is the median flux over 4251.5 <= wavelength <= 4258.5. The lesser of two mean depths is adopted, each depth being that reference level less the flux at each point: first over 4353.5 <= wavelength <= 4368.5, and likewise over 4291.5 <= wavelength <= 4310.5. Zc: -2.78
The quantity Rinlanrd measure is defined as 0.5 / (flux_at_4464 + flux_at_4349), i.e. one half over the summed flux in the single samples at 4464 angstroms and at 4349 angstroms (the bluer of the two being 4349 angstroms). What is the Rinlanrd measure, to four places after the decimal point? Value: 0.0231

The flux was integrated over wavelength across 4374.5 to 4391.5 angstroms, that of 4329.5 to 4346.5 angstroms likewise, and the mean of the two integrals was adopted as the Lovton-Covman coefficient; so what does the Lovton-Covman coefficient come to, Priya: 148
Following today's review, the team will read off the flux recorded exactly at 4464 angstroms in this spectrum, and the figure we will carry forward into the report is 11.4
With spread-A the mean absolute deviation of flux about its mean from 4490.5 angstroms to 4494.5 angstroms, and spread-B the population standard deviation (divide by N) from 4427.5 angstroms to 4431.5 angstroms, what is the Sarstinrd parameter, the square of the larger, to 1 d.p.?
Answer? 0.3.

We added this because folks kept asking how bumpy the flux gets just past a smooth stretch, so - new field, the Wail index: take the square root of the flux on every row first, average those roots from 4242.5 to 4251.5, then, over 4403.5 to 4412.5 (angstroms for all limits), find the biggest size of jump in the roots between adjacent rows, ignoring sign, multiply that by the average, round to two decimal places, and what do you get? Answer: 1.40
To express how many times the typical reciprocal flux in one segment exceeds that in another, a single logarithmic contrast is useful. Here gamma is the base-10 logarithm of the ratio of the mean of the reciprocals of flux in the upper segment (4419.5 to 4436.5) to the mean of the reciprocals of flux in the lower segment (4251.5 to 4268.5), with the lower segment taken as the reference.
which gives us -0.10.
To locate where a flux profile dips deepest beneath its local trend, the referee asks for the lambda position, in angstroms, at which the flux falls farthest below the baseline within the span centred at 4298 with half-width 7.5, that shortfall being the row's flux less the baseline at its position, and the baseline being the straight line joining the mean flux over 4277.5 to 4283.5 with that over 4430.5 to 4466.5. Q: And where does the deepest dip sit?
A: 4291 angstroms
